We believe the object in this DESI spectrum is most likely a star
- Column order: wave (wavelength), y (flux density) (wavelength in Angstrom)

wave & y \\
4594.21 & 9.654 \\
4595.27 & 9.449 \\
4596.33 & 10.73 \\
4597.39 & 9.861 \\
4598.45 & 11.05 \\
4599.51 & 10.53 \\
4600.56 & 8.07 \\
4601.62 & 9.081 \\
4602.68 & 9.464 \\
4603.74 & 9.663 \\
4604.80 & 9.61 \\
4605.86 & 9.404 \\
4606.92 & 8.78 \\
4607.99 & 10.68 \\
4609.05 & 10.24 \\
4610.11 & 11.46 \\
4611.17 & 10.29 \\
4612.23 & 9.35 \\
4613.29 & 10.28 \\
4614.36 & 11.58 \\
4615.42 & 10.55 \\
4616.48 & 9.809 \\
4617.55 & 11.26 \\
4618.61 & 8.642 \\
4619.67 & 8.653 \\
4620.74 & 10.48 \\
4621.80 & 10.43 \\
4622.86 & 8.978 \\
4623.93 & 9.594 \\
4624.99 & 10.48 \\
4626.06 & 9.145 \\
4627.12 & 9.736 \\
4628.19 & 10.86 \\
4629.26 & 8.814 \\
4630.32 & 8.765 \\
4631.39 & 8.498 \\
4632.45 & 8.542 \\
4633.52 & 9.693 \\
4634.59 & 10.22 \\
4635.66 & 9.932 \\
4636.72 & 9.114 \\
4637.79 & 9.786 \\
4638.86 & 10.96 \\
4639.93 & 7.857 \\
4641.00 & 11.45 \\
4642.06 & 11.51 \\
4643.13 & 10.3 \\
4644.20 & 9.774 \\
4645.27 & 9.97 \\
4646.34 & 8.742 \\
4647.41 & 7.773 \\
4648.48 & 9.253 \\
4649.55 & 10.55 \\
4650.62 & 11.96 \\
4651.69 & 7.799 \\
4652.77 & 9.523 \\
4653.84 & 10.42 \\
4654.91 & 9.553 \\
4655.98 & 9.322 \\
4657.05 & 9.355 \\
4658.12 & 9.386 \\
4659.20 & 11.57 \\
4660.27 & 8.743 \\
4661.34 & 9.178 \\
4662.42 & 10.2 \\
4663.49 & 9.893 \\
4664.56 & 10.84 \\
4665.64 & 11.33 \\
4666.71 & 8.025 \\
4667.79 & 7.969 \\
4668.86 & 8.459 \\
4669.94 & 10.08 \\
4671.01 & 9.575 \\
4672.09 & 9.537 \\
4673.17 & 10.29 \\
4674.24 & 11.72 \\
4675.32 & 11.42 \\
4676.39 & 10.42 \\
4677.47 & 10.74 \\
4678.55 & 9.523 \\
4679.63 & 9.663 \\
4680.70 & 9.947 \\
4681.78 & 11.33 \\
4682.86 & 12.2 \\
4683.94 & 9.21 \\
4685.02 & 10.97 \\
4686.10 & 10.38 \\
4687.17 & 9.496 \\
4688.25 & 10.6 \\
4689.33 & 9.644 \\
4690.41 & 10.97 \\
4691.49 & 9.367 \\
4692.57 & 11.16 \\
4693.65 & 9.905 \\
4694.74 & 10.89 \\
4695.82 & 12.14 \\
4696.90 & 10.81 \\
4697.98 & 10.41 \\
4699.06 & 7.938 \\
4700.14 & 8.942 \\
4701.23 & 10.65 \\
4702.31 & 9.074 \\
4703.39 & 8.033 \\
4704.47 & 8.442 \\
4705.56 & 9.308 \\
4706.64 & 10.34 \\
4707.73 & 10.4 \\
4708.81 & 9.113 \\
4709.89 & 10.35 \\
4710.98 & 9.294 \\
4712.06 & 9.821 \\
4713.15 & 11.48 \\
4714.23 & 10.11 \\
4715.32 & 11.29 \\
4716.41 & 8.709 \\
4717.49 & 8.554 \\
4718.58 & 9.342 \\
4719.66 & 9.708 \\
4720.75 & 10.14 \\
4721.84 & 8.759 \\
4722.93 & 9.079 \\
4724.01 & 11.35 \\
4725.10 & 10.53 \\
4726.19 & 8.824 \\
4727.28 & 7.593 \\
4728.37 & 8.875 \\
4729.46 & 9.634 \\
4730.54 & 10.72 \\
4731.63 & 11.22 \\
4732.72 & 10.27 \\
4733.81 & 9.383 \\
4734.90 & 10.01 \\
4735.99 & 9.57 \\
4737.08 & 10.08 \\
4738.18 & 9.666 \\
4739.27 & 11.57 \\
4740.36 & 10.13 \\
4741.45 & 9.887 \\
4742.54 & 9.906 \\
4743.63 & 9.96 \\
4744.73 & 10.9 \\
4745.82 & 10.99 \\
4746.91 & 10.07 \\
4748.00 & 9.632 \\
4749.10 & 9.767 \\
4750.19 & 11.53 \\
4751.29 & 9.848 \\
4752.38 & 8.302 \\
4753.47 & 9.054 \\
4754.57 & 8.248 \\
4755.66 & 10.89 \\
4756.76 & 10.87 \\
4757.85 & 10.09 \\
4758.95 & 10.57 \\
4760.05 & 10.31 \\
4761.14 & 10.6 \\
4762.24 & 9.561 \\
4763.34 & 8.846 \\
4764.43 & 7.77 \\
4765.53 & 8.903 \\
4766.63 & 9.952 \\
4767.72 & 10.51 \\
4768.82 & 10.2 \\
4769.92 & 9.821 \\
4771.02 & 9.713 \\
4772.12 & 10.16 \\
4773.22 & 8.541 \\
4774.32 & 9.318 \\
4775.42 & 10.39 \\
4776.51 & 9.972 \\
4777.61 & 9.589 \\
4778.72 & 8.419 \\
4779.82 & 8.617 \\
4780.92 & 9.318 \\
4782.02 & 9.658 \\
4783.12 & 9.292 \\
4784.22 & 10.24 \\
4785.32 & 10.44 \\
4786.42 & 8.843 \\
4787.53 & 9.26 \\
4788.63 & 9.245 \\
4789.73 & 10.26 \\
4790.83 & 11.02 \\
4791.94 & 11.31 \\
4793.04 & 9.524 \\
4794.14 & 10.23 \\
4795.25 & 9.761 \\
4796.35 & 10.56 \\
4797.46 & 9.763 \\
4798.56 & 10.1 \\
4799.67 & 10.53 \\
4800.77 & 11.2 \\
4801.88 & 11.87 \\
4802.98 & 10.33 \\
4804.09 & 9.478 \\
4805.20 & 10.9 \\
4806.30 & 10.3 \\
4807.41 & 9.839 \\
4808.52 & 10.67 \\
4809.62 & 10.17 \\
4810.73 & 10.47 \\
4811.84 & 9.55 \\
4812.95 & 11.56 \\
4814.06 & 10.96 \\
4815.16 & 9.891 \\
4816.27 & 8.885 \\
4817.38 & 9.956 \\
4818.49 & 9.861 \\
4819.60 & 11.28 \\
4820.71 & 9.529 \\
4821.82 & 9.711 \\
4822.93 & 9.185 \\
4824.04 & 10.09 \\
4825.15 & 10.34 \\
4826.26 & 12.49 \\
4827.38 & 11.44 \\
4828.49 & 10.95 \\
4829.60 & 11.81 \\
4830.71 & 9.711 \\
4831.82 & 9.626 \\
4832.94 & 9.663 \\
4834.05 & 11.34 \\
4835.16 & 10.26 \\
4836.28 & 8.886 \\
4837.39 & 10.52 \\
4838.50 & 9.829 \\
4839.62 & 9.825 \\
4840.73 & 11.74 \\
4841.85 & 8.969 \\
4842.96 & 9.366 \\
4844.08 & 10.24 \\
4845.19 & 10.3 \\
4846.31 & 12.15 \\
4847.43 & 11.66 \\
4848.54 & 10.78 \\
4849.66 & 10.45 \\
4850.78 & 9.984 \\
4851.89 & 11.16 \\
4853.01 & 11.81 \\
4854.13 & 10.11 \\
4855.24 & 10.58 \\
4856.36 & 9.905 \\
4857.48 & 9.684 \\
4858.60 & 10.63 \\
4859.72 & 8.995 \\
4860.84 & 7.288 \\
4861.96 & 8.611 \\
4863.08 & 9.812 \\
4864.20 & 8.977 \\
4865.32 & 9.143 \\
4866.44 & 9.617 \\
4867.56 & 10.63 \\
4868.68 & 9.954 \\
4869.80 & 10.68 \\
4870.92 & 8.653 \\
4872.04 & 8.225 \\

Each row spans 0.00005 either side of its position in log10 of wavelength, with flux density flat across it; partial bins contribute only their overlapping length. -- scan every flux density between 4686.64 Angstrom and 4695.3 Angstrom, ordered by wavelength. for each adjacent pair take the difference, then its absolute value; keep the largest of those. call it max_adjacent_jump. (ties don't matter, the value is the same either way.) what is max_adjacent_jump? 1.8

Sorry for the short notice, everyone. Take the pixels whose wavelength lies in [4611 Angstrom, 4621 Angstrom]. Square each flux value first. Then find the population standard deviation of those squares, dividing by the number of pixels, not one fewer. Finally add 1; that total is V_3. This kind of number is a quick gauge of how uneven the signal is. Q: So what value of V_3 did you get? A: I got 20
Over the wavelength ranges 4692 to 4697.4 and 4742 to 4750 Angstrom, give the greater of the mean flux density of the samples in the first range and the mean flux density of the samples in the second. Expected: 11.0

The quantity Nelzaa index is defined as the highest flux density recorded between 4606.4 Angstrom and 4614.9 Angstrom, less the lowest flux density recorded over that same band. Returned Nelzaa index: 2.8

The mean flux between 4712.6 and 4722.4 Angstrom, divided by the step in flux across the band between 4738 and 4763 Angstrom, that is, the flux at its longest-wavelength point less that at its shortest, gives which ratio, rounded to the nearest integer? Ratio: -93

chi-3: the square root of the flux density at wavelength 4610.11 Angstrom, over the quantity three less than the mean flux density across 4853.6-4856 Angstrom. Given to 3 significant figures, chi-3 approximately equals 0.461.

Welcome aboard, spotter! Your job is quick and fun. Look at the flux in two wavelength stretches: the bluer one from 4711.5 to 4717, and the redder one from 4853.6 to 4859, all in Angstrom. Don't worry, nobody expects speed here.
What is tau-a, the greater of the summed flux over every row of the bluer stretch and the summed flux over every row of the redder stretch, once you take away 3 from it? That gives 48.4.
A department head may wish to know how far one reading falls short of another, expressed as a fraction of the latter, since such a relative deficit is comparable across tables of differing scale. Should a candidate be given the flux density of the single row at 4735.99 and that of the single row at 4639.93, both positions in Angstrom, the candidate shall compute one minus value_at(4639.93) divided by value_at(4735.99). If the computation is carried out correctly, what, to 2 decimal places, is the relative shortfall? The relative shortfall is 0.18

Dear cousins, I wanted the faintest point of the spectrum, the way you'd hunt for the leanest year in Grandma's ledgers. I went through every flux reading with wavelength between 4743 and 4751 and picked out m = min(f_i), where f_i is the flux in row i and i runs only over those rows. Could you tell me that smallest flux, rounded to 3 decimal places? 9.632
